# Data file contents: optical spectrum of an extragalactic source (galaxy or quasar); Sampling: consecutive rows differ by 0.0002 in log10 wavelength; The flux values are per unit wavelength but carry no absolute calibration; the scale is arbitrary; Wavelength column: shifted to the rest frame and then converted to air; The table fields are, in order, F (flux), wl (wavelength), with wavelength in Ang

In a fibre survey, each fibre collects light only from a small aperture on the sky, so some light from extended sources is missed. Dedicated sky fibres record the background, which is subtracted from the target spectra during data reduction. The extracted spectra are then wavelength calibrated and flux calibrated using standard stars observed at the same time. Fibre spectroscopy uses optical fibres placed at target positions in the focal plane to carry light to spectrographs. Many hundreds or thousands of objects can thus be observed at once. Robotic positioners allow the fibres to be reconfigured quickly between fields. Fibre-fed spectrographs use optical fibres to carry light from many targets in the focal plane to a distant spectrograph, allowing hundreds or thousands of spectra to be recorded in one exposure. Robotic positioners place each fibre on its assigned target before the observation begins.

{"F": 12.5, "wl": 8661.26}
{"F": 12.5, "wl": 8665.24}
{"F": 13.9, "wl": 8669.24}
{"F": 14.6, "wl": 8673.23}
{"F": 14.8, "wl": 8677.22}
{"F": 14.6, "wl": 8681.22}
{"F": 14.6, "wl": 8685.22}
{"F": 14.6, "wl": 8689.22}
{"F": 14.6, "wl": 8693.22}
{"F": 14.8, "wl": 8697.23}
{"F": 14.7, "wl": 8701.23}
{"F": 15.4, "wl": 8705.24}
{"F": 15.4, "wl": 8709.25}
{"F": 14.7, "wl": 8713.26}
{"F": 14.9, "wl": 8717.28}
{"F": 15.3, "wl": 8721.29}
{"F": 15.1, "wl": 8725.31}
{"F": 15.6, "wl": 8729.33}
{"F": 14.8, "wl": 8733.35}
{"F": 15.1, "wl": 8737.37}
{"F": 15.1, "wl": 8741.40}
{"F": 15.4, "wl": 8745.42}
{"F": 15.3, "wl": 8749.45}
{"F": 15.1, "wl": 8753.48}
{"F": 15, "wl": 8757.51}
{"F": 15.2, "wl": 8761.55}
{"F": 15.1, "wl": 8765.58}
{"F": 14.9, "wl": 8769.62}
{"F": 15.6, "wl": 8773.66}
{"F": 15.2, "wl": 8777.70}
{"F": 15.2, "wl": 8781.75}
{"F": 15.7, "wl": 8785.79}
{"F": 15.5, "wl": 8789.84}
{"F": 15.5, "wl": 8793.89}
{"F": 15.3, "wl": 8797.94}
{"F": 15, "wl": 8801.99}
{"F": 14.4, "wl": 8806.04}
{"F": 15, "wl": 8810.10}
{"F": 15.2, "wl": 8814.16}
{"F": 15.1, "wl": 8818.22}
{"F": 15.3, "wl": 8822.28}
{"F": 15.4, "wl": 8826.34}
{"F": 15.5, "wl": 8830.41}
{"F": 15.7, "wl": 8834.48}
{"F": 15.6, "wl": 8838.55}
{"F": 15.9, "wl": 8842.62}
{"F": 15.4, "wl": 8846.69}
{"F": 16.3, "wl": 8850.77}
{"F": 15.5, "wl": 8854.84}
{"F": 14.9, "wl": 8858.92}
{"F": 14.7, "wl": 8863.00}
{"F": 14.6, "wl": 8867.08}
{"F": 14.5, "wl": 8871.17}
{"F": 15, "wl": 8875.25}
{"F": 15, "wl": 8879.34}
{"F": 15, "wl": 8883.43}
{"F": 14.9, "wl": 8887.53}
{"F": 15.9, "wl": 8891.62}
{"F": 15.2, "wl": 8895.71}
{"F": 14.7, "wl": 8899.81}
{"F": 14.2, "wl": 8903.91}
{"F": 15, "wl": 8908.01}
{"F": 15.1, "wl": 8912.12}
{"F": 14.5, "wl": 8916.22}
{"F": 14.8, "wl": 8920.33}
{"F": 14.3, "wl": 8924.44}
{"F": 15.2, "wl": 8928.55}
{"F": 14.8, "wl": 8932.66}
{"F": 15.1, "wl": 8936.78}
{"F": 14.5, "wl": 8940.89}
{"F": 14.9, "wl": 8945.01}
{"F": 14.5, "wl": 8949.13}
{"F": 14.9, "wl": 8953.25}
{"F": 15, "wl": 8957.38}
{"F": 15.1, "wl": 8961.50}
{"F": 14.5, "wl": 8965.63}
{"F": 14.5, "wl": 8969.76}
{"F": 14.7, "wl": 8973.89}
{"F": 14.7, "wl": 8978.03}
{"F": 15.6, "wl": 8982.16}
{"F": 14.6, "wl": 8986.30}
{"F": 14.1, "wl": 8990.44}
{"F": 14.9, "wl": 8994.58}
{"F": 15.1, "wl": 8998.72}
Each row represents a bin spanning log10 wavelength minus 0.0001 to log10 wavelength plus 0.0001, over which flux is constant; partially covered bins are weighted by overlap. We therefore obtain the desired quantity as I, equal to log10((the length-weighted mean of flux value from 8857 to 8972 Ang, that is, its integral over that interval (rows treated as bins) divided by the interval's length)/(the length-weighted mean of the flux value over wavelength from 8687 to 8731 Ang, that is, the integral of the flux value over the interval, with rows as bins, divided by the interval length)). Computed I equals -0.005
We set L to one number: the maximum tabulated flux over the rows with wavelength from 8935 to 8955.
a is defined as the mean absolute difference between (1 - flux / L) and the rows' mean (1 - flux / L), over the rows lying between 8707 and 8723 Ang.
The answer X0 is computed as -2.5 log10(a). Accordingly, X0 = 4.3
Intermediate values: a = 0.018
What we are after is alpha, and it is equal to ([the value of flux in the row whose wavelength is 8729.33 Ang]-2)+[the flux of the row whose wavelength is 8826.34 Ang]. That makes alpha 29.0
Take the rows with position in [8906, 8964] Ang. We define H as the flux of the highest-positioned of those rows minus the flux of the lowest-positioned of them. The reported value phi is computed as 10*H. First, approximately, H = 0.10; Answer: 1.0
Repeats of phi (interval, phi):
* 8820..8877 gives -3.0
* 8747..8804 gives -3.0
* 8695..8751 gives 5.0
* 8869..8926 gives -2.0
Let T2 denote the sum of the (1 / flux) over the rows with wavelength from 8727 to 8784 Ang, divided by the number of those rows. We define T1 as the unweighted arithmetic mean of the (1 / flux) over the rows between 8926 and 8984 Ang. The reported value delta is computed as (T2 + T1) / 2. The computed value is 0.0666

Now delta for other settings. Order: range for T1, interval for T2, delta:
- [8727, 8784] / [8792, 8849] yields 0.0656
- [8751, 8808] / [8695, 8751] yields 0.0660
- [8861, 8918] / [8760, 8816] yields 0.0665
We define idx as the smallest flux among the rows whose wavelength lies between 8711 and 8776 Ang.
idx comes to 14.7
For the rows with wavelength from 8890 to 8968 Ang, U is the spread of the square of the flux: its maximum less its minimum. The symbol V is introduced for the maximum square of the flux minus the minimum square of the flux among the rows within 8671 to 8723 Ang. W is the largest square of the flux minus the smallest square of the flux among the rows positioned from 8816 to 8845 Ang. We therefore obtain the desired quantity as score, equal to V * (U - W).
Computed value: 633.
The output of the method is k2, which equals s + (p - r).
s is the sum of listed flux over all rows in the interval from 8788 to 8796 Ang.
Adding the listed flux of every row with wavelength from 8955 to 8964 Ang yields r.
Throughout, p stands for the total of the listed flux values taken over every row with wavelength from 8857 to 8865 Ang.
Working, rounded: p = 29.6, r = 30.1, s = 31.0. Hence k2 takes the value 30.5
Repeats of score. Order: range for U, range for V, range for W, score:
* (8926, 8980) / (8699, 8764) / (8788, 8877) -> -1024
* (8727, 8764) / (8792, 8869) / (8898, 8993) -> -1180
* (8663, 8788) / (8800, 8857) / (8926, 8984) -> 3332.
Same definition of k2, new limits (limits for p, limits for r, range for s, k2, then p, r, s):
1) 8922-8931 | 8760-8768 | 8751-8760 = 29.3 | 29.5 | 30.3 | 30.1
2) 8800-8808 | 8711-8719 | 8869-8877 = 29.3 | 29.4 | 29.6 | 29.5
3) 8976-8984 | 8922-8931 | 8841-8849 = 32.1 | 30.3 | 29.5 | 31.3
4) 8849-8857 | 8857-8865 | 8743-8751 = 32.9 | 31.8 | 29.6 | 30.7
